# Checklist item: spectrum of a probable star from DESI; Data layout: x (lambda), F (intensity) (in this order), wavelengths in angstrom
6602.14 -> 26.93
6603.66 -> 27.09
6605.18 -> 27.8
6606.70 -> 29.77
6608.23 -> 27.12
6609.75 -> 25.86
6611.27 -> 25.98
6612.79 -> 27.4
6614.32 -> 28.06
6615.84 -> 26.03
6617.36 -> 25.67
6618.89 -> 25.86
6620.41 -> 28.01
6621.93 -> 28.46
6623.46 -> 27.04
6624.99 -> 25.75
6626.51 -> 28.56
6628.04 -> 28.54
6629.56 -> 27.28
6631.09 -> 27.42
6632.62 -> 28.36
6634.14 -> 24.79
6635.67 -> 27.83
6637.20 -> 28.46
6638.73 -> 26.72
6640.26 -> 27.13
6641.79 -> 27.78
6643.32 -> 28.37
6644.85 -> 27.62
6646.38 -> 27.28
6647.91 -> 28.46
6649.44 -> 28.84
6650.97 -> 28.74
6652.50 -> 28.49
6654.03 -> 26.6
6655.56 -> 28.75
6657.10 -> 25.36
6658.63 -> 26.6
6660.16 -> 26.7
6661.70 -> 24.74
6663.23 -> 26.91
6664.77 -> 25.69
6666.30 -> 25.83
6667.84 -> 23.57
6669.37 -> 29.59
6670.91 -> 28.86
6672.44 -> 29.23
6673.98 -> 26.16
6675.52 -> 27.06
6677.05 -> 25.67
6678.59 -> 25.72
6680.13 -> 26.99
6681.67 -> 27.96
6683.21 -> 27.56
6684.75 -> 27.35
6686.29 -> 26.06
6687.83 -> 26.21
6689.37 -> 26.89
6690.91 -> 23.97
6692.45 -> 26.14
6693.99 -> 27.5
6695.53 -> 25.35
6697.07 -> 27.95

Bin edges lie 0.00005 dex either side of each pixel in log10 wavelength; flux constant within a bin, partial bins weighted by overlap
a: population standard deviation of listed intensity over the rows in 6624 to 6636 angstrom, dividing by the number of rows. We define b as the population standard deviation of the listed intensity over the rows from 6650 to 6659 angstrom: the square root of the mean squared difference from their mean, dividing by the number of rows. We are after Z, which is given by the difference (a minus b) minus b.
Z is -1.3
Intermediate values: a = 1.3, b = 1.31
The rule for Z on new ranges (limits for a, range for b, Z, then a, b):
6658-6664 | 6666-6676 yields -3.2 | 0.9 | 2.03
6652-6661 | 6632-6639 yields -1.6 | 1.2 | 1.37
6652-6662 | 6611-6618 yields -0.5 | 1.4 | 0.93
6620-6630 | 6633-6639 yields -1.8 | 1.0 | 1.39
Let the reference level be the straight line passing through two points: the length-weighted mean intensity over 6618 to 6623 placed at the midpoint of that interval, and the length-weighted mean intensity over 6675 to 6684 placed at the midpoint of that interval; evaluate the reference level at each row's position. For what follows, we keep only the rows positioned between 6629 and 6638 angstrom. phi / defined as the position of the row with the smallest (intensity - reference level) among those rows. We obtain 6634.14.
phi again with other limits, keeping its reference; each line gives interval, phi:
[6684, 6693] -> 6690.91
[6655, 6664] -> 6661.70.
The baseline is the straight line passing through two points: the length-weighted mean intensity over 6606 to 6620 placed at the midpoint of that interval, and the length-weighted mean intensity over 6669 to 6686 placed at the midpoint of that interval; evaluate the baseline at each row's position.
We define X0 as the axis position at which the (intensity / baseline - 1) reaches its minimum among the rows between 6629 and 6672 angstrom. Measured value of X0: 6667.84 angstrom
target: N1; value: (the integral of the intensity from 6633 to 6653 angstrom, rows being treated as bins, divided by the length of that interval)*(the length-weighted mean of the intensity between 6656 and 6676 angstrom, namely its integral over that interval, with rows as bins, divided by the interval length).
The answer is 739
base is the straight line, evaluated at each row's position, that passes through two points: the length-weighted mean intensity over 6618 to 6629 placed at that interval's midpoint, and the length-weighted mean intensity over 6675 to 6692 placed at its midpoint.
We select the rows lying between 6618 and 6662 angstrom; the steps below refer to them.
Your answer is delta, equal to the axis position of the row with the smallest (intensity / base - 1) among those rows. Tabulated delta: 6634.14 angstrom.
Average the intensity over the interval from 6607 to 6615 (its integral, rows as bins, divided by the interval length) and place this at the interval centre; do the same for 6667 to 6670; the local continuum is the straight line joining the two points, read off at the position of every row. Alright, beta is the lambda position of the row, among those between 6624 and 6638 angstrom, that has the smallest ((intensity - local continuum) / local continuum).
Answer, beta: 6634.14 angstrom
